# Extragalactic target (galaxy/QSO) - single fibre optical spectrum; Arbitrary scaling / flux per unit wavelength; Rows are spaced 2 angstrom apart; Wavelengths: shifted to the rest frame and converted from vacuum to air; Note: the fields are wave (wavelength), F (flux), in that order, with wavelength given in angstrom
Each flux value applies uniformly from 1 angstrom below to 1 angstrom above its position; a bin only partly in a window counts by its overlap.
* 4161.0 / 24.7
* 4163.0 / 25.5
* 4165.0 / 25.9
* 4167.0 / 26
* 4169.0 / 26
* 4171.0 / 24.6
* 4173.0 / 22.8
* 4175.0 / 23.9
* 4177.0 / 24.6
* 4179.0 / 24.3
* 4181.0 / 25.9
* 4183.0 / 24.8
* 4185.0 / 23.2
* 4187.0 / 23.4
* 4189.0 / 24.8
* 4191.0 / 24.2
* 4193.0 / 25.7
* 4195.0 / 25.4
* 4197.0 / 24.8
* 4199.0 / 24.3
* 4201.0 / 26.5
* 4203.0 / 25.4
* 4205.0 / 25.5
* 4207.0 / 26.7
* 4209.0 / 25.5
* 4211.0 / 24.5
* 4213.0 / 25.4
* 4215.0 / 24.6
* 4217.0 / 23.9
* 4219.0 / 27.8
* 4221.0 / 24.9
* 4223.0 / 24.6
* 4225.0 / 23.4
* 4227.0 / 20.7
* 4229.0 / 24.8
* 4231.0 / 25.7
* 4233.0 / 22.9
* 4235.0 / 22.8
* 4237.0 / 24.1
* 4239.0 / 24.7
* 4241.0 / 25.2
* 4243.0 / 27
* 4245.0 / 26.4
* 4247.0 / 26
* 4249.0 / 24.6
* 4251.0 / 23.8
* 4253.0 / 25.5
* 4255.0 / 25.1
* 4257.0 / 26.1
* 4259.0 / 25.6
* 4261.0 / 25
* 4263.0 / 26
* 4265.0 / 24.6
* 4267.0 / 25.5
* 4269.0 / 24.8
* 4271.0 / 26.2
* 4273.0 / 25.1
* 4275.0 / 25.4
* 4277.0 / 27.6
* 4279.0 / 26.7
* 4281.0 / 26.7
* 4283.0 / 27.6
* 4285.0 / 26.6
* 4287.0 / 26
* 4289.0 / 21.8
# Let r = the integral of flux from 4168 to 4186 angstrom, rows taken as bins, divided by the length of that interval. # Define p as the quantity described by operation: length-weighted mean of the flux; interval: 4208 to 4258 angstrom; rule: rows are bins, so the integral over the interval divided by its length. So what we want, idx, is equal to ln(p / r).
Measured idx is 0.014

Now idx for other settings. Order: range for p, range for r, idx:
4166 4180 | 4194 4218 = -0.024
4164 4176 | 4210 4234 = 0.018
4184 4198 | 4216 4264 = -0.015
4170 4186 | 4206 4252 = -0.021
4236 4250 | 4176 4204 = 0.025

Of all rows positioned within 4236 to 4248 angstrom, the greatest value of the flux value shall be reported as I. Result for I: 27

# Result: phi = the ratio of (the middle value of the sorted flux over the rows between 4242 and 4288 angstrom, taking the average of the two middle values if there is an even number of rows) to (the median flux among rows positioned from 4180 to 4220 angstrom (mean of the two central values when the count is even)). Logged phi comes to 1.04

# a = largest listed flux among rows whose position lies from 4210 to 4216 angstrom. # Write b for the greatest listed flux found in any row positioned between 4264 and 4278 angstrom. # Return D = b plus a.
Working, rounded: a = 25.4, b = 27.6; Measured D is 53.0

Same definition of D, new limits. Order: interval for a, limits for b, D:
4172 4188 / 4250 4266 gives 52.0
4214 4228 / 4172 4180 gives 52.4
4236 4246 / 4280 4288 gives 54.6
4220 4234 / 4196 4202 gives 52.2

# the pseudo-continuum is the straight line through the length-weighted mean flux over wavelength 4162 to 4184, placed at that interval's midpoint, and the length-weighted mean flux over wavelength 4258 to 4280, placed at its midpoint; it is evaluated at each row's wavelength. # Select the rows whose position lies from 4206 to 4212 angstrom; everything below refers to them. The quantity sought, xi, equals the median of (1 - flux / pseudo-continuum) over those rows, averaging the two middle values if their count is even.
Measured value -0.01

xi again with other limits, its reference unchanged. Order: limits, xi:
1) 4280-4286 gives -0.04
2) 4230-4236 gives 0.10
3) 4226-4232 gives 0.02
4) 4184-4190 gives 0.07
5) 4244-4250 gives -0.02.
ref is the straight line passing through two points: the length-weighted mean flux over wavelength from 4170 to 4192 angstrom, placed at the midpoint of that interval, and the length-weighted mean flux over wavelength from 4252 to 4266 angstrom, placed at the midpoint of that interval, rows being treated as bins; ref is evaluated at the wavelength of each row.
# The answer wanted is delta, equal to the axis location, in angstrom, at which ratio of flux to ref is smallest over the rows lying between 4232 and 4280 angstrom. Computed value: 4235.0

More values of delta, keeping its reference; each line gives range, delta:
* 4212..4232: 4227.0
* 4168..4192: 4173.0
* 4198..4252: 4227.0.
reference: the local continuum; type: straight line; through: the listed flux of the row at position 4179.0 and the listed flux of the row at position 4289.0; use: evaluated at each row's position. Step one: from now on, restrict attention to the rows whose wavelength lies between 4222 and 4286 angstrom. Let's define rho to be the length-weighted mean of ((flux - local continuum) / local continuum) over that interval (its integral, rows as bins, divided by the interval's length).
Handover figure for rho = 0.117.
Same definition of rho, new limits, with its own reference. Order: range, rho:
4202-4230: 0.058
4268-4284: 0.189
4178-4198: 0.023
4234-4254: 0.096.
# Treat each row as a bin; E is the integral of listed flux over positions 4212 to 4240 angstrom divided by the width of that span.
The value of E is 24.31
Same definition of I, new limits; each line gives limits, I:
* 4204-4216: 26.7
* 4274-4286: 27.6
